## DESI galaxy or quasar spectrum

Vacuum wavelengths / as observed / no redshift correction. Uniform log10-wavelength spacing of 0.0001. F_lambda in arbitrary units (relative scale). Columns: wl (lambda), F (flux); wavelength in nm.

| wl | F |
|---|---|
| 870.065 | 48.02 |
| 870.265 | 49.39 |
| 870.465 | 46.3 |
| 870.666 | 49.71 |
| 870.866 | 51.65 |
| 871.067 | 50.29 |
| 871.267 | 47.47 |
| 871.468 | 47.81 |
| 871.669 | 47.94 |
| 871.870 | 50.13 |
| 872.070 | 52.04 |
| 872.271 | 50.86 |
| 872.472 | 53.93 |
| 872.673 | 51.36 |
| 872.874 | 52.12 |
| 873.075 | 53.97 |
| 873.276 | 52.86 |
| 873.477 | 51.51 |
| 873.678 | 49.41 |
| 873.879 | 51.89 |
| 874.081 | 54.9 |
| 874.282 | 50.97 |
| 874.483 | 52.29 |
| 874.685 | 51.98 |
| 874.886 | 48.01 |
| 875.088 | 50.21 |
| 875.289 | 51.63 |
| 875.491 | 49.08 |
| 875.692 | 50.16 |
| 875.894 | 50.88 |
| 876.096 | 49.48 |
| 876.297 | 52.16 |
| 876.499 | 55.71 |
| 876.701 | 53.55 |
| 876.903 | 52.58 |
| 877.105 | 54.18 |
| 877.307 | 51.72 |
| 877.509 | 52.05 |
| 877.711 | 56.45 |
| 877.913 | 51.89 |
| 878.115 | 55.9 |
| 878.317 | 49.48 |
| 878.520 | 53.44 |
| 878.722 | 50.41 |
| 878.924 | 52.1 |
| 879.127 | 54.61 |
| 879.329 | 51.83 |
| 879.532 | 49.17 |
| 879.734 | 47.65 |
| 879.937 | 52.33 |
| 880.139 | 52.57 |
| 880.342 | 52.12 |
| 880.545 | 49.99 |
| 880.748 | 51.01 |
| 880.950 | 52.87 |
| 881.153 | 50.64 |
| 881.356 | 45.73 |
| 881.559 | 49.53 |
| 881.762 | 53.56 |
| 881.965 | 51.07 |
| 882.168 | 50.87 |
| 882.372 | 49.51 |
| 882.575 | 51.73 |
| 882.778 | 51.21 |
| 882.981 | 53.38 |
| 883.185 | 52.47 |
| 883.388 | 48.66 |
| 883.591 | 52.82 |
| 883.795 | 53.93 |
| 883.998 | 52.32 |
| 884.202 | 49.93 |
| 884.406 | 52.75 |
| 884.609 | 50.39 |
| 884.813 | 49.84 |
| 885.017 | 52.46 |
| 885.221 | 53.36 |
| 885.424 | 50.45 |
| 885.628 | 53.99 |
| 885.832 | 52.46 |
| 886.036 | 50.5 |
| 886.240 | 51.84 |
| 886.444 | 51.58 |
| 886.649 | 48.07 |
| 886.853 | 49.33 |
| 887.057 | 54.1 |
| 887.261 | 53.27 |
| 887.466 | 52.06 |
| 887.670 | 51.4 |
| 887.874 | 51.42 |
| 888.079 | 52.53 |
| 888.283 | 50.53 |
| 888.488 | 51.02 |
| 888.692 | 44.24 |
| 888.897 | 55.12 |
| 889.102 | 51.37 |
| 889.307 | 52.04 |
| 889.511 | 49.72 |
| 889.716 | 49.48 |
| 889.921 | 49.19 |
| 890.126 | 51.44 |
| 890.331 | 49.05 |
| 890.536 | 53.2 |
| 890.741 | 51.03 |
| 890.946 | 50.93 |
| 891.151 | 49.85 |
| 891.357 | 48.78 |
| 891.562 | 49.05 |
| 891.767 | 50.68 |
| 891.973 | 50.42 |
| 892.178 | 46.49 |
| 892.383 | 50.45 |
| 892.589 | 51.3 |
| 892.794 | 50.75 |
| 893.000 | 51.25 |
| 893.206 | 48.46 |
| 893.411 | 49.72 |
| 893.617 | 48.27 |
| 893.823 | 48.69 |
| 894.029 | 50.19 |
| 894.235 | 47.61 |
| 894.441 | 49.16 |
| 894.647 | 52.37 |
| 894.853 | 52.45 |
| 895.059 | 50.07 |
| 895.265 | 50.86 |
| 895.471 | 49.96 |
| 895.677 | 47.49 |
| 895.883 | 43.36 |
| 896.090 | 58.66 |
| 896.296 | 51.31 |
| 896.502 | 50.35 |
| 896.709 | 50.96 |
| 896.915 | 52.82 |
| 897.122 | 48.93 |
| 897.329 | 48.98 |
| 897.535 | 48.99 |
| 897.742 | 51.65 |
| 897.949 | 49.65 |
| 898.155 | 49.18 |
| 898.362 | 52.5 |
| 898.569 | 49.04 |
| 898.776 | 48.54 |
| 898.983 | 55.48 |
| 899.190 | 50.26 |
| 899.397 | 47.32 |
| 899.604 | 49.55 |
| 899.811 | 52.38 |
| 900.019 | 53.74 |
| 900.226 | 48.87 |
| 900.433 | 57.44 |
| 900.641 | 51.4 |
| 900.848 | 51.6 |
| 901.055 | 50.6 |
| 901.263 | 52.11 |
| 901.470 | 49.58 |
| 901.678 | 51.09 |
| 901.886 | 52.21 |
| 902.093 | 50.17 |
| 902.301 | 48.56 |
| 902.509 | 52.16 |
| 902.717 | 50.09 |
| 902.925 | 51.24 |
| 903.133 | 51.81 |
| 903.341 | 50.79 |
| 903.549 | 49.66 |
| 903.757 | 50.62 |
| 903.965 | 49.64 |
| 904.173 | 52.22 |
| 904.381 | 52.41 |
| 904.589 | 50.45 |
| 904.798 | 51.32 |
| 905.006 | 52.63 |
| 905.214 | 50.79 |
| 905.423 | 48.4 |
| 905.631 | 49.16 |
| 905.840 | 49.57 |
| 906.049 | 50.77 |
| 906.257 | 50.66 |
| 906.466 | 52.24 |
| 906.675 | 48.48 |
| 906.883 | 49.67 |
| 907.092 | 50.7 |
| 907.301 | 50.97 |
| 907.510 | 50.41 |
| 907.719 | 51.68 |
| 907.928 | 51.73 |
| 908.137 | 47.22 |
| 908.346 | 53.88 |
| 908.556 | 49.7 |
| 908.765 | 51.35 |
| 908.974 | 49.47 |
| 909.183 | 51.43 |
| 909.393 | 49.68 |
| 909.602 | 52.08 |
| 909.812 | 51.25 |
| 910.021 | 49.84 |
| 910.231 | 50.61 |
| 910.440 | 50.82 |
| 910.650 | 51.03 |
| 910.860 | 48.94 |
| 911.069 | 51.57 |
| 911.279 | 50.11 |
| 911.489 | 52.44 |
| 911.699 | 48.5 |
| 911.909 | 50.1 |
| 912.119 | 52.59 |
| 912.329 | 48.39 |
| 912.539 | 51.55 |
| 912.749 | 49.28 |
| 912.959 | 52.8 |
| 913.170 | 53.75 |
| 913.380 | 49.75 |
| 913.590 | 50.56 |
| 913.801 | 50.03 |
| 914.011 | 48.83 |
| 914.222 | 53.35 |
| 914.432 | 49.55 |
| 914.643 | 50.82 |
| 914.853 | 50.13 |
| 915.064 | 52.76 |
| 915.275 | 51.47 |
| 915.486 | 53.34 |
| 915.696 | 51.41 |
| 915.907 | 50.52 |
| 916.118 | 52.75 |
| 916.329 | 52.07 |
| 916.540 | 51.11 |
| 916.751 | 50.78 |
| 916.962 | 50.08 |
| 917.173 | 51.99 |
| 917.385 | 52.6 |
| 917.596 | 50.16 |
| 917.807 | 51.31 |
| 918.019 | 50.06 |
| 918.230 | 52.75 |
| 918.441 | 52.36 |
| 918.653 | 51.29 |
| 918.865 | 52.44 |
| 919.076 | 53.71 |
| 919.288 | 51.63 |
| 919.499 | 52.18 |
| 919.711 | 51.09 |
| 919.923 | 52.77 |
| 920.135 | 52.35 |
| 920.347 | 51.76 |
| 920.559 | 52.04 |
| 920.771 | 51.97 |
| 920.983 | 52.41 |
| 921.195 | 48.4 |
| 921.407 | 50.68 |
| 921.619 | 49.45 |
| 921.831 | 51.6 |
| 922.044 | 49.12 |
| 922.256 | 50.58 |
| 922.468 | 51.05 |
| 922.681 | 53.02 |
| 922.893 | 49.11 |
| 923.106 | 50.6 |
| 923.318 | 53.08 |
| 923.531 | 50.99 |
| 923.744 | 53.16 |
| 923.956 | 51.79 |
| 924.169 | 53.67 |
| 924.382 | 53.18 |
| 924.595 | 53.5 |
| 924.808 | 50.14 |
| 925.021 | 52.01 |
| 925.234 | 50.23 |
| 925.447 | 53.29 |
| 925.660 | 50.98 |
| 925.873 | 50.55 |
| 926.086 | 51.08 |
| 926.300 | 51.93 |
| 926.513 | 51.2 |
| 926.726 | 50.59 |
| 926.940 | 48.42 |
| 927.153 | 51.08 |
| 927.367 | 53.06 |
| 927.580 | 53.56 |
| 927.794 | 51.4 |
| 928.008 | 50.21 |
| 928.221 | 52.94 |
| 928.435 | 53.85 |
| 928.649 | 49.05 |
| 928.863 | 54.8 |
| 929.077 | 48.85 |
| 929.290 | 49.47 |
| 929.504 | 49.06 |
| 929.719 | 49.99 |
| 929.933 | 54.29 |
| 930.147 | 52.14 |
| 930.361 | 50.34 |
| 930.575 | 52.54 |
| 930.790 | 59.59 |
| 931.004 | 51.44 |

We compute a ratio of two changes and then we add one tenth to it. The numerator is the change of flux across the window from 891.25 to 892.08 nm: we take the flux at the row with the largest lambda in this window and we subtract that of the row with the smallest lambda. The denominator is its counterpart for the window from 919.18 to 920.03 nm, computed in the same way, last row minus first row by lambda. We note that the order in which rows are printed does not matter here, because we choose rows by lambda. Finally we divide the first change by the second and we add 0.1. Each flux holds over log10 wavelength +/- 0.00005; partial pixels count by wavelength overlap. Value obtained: 1.5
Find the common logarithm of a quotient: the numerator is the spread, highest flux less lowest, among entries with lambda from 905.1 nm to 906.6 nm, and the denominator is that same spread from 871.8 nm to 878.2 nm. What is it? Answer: -0.3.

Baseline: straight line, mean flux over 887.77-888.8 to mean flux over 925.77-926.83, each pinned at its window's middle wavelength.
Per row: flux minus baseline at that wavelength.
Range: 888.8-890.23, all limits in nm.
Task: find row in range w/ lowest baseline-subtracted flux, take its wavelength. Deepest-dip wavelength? 889.921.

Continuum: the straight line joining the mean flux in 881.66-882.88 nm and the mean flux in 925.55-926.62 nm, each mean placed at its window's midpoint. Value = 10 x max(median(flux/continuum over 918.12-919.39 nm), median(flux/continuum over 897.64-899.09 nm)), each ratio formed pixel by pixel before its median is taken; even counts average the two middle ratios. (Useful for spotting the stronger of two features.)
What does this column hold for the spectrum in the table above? 10.2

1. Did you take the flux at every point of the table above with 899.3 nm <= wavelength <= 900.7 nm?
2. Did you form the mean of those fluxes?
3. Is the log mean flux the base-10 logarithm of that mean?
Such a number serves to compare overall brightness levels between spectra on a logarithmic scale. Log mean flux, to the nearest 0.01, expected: 1.71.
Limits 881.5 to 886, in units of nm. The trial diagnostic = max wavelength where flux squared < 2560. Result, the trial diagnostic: 885.424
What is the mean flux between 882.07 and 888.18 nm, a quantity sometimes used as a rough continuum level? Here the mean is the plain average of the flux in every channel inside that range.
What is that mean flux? 51.6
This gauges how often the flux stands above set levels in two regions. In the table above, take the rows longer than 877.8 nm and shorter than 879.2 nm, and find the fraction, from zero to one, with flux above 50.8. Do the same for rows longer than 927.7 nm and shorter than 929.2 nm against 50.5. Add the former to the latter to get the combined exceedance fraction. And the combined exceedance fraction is 1.29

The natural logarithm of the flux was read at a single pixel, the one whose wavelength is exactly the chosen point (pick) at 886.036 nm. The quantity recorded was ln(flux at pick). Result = 3.92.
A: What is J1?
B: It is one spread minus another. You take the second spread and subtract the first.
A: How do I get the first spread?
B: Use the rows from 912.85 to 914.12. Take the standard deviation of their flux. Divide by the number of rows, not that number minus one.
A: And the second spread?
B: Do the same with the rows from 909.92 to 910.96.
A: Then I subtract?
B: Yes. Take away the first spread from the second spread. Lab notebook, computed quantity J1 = -1.0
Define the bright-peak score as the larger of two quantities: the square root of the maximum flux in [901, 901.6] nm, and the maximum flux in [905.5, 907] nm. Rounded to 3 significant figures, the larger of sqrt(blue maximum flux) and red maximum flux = 52.2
